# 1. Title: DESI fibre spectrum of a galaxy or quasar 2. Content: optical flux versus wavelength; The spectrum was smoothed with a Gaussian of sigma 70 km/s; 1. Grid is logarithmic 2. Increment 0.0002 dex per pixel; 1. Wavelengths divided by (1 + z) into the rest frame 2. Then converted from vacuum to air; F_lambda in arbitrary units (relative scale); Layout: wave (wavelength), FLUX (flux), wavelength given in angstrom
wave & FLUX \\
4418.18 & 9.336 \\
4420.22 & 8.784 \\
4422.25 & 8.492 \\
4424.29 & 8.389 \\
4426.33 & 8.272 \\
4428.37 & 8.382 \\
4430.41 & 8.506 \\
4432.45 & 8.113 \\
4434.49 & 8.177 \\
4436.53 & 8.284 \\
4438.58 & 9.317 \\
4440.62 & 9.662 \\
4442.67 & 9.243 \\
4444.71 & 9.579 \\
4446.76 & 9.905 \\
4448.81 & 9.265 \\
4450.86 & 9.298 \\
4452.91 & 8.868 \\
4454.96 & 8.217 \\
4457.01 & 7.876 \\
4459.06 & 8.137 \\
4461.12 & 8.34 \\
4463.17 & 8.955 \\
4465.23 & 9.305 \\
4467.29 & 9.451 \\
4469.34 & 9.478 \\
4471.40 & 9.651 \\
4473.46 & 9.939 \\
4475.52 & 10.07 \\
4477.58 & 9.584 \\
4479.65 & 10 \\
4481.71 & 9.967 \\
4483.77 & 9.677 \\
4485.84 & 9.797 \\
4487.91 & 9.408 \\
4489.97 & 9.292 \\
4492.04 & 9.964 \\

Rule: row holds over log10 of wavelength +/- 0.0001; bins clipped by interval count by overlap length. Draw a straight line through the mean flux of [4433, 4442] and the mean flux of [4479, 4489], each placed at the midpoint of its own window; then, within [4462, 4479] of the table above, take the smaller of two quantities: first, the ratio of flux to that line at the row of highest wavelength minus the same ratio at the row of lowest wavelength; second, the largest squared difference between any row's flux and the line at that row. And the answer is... 0.04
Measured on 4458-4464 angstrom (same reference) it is 0.08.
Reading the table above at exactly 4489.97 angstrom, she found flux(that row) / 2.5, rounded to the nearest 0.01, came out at 3.72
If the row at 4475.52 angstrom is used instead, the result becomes 4.03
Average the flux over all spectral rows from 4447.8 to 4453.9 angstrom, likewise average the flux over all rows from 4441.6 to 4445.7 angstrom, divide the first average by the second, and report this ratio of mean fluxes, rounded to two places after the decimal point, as 0.97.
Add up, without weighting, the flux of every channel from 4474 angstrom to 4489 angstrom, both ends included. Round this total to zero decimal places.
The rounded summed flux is 69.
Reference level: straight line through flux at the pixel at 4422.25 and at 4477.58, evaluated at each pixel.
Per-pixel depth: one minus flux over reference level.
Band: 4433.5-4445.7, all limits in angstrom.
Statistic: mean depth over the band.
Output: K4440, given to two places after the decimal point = -0.02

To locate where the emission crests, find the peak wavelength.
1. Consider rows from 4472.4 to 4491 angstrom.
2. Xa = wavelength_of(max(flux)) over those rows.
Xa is 4475.52 angstrom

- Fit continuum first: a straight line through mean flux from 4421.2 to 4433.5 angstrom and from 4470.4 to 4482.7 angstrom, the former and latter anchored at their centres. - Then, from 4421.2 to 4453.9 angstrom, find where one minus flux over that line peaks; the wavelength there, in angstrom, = 4432.45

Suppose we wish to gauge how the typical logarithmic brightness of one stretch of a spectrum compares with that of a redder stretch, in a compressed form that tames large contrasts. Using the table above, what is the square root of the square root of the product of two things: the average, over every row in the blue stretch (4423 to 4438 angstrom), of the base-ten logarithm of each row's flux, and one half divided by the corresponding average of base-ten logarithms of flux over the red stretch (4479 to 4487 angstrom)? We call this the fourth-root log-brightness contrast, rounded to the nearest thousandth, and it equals 0.825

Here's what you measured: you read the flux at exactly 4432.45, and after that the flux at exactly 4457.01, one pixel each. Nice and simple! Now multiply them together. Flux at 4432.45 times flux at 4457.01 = 63.9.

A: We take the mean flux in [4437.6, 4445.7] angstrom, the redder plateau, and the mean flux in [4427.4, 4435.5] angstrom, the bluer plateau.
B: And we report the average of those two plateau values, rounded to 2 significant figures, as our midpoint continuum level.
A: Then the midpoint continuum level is 8.9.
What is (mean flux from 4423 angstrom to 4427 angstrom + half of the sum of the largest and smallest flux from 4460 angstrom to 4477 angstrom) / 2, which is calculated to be 8.77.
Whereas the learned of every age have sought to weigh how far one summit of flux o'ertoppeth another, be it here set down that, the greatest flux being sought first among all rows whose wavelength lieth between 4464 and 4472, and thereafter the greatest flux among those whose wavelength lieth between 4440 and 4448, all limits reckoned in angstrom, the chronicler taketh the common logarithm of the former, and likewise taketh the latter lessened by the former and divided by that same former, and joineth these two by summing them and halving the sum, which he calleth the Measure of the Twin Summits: 0.505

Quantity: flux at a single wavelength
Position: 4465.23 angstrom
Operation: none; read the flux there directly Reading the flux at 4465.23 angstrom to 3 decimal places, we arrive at 9.305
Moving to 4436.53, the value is 8.284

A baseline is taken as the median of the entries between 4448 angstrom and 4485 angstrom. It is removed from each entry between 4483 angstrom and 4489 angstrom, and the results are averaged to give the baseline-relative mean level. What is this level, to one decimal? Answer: 0.2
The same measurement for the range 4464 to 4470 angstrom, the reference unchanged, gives 0.0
